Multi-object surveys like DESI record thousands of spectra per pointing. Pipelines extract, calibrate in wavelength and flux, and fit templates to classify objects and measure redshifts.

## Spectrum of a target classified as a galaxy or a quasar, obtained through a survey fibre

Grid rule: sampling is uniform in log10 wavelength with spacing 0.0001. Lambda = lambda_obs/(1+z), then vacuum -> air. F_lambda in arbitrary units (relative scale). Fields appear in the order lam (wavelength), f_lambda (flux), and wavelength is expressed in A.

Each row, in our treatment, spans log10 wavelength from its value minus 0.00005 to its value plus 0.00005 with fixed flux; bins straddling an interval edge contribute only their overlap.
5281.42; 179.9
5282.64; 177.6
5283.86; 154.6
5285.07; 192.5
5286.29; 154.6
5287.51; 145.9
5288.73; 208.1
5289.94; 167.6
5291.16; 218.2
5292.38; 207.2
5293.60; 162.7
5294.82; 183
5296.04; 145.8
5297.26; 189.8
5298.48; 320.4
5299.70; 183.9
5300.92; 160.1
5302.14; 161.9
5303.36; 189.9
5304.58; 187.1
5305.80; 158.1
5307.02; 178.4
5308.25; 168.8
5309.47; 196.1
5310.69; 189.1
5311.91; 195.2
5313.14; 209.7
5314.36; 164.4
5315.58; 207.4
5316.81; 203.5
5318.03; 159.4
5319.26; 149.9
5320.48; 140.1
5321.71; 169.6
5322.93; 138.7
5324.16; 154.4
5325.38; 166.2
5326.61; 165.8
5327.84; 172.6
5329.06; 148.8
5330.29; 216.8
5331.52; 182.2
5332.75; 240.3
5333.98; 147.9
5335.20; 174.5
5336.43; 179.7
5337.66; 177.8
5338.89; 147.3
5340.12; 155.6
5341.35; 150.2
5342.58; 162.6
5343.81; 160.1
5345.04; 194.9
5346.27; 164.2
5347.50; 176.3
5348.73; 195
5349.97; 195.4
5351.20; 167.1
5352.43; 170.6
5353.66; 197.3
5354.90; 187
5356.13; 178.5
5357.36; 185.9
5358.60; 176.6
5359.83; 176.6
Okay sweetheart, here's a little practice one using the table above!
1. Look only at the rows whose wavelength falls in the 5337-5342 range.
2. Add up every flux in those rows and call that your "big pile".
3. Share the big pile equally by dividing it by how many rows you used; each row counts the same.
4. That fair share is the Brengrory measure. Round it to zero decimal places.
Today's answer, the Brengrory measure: 158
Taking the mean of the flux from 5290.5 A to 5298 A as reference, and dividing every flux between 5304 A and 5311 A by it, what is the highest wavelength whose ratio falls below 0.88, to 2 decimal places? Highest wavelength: 5305.80 A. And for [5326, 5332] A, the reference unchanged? 5329.06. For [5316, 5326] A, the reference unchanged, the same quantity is 5324.16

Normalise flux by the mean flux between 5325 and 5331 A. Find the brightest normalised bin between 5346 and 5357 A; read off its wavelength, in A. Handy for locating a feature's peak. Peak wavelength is 5353.66 A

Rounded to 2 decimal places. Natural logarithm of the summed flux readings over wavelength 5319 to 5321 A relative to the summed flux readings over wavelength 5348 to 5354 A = -1.16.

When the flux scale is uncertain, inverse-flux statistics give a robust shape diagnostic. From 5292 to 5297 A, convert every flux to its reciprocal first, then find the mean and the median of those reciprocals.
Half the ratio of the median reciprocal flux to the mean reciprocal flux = 0.498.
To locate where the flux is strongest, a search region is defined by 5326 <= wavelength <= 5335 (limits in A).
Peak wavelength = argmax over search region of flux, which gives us 5332.75 A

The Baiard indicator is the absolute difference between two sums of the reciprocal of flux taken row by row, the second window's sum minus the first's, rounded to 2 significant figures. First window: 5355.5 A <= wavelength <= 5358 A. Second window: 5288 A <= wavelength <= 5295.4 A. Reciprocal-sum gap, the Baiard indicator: 0.021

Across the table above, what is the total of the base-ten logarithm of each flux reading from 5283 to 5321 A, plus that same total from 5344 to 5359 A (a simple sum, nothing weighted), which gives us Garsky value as 97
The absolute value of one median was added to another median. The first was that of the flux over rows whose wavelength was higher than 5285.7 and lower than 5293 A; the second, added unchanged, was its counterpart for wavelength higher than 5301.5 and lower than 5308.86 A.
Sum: 361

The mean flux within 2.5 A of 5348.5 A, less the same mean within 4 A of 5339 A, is 19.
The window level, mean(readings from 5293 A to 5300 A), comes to 198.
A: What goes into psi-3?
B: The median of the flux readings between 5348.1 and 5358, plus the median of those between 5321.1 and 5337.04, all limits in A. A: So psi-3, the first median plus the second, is 356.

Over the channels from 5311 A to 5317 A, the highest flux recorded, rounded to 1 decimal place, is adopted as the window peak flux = 209.7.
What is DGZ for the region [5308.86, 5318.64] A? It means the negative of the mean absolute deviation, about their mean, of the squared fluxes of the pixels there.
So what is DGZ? -5435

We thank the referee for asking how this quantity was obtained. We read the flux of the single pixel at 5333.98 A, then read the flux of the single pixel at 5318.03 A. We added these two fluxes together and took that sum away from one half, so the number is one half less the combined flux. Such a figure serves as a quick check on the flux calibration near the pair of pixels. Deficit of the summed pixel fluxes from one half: -307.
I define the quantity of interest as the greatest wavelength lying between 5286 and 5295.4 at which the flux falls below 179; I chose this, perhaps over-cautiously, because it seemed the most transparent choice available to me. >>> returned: 5293.60 A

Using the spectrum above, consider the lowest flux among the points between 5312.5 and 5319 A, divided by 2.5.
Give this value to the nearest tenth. 63.8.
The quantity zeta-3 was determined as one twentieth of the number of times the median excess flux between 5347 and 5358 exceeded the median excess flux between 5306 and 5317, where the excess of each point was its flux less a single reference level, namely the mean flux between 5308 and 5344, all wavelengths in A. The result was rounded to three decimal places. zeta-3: 0.029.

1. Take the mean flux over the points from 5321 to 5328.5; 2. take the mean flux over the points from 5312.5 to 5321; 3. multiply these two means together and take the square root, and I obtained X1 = 169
